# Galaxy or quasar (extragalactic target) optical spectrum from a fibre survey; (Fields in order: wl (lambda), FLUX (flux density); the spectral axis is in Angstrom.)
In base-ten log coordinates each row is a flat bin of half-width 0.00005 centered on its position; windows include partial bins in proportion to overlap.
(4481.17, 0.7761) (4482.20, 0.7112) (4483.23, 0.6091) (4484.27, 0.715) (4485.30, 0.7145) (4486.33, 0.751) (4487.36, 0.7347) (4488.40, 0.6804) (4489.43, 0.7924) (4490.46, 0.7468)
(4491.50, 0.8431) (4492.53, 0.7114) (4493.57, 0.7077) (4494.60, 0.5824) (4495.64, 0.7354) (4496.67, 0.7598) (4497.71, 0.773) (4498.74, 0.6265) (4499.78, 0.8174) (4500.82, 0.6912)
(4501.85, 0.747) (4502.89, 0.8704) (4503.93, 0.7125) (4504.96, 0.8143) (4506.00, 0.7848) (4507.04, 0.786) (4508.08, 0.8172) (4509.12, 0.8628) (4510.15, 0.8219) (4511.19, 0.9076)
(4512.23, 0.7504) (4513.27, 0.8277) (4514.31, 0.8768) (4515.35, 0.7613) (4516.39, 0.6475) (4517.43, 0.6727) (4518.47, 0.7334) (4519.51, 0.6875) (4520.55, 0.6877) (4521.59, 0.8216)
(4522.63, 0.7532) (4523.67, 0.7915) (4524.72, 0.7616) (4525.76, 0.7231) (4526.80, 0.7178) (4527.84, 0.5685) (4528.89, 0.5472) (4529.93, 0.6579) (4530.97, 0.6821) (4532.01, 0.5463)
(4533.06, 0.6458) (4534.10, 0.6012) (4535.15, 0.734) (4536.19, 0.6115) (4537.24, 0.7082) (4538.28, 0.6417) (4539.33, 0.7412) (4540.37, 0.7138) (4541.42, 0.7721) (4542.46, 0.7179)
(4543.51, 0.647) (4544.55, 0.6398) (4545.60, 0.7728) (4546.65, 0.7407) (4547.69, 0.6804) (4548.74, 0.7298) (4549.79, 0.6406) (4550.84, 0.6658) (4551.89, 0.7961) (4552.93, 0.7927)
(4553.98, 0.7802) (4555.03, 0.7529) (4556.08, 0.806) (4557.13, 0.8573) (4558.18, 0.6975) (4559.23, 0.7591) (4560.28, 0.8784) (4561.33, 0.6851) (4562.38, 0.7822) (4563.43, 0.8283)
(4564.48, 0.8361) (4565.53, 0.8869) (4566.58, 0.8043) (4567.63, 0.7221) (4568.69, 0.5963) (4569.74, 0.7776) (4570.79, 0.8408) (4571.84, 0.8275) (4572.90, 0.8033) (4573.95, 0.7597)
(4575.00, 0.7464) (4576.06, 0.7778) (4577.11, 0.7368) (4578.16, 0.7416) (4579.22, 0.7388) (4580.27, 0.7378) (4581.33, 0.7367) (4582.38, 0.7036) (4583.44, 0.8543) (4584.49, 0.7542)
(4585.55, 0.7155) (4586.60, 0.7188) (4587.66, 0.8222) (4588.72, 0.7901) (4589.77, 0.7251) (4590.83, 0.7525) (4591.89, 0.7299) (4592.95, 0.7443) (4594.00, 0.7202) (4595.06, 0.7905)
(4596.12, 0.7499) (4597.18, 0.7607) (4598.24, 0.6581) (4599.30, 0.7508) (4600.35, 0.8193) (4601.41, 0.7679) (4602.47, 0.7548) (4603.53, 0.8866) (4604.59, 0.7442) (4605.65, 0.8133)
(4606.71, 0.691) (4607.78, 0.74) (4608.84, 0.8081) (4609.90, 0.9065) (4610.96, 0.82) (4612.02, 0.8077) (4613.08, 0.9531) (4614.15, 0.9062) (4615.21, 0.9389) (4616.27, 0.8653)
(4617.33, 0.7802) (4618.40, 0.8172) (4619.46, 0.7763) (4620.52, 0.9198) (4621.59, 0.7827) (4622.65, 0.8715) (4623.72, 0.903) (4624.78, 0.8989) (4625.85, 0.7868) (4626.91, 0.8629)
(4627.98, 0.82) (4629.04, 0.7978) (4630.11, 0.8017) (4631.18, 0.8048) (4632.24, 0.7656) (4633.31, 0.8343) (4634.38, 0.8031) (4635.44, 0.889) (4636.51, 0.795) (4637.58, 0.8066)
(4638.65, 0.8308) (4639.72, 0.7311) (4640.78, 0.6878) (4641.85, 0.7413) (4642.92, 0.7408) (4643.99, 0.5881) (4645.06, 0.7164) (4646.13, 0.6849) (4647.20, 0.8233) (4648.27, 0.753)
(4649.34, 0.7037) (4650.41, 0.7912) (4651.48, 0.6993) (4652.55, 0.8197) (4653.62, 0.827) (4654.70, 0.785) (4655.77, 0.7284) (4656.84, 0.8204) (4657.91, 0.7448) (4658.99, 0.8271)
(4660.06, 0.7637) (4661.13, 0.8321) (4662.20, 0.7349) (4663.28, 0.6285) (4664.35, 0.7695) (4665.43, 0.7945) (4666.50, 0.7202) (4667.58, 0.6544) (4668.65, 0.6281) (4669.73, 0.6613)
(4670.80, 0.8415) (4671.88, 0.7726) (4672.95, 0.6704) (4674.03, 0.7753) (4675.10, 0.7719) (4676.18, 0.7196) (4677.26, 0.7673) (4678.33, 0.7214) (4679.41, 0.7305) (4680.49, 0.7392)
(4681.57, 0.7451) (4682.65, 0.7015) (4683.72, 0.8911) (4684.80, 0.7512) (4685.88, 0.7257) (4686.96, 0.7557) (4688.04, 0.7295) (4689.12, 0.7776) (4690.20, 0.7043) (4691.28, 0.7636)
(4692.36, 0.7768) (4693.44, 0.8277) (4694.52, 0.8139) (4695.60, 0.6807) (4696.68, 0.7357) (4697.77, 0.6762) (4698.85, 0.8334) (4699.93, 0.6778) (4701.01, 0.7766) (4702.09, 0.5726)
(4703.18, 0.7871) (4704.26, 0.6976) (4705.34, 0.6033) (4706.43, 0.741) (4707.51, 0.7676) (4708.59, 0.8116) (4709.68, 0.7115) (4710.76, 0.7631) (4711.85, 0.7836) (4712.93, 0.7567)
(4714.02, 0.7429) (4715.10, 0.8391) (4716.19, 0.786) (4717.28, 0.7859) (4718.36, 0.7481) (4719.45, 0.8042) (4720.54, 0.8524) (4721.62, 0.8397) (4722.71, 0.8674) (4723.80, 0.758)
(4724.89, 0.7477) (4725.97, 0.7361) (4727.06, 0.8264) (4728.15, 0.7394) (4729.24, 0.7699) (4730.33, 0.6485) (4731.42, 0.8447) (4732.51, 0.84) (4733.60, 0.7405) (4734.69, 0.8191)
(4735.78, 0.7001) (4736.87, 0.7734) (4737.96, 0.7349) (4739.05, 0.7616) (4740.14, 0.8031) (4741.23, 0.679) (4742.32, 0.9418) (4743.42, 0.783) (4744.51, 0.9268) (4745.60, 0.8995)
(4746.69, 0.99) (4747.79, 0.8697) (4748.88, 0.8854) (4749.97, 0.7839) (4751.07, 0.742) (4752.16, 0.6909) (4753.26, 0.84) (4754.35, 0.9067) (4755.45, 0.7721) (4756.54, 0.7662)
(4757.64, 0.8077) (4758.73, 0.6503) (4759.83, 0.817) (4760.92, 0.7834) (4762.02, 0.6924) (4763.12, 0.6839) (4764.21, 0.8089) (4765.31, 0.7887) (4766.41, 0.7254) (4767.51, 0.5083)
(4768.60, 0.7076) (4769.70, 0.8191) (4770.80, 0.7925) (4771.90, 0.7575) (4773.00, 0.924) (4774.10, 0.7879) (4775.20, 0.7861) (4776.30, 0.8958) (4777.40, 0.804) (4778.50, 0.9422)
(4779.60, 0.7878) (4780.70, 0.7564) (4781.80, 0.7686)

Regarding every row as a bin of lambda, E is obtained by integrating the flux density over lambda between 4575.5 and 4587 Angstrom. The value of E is 8.6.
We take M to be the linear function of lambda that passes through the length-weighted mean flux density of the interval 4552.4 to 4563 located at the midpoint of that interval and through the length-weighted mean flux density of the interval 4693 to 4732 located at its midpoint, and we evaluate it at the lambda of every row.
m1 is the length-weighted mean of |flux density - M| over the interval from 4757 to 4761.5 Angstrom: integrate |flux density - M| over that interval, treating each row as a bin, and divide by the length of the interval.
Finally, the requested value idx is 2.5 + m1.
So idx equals 2.562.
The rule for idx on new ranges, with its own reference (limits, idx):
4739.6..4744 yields 2.585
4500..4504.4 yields 2.570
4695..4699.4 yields 2.566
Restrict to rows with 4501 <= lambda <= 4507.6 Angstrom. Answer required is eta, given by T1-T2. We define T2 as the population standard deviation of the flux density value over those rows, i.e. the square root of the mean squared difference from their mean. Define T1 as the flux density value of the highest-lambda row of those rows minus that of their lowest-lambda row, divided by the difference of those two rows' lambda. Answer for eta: -0.042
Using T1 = 0.008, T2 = 0.050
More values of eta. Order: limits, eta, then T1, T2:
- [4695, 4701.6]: -0.041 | 0.018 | 0.059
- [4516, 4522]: -0.023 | 0.033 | 0.057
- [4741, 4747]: -0.049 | 0.057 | 0.106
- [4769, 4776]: -0.060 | -0.006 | 0.054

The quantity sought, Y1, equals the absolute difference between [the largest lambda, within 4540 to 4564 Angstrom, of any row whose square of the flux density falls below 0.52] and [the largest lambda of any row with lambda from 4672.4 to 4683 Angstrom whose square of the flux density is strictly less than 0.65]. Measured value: 121.3 Angstrom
